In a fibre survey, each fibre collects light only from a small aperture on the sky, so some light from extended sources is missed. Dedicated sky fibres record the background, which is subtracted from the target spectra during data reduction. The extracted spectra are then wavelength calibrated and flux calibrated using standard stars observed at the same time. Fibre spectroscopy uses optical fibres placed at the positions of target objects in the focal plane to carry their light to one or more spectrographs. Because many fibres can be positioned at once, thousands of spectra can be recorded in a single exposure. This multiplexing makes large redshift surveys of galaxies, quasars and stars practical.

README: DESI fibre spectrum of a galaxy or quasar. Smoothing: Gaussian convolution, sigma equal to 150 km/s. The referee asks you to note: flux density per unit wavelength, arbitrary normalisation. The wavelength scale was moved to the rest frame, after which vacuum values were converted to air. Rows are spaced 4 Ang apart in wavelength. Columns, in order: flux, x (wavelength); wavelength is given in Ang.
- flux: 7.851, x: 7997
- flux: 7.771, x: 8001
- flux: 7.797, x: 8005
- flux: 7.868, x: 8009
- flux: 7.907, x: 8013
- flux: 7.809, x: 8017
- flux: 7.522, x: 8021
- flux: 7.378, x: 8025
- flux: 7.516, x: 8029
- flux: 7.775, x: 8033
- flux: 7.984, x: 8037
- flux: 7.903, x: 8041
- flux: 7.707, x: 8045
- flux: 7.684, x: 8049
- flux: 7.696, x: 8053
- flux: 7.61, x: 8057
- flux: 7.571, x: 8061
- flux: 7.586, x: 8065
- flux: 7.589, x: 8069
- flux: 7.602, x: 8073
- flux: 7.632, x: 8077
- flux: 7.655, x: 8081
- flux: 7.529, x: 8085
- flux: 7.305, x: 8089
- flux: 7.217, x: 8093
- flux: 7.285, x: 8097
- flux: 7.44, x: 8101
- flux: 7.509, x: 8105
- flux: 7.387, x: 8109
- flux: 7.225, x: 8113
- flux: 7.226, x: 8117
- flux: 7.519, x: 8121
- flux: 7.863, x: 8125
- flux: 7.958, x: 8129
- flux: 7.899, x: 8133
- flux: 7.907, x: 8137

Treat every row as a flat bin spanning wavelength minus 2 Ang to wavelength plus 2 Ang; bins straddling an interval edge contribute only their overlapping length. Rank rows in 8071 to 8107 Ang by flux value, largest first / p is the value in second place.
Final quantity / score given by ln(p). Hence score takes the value 2.03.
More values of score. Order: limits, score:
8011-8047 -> 2.07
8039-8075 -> 2.04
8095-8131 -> 2.06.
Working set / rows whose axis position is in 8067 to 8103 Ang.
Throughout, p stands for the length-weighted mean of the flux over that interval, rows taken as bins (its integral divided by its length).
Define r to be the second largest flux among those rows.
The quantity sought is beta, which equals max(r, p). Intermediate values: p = 7.47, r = 7.632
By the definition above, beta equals 7.63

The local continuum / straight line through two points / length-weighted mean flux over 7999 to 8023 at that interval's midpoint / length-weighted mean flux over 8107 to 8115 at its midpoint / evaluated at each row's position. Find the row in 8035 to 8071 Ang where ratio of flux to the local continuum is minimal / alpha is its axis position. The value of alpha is 8061 Ang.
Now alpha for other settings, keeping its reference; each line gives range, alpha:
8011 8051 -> 8025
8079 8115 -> 8093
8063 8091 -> 8089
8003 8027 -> 8025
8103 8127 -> 8113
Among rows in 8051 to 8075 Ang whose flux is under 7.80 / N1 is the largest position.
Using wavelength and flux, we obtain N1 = 8073 Ang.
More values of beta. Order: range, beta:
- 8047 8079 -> 7.68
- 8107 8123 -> 7.39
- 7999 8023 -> 7.87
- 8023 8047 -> 7.90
